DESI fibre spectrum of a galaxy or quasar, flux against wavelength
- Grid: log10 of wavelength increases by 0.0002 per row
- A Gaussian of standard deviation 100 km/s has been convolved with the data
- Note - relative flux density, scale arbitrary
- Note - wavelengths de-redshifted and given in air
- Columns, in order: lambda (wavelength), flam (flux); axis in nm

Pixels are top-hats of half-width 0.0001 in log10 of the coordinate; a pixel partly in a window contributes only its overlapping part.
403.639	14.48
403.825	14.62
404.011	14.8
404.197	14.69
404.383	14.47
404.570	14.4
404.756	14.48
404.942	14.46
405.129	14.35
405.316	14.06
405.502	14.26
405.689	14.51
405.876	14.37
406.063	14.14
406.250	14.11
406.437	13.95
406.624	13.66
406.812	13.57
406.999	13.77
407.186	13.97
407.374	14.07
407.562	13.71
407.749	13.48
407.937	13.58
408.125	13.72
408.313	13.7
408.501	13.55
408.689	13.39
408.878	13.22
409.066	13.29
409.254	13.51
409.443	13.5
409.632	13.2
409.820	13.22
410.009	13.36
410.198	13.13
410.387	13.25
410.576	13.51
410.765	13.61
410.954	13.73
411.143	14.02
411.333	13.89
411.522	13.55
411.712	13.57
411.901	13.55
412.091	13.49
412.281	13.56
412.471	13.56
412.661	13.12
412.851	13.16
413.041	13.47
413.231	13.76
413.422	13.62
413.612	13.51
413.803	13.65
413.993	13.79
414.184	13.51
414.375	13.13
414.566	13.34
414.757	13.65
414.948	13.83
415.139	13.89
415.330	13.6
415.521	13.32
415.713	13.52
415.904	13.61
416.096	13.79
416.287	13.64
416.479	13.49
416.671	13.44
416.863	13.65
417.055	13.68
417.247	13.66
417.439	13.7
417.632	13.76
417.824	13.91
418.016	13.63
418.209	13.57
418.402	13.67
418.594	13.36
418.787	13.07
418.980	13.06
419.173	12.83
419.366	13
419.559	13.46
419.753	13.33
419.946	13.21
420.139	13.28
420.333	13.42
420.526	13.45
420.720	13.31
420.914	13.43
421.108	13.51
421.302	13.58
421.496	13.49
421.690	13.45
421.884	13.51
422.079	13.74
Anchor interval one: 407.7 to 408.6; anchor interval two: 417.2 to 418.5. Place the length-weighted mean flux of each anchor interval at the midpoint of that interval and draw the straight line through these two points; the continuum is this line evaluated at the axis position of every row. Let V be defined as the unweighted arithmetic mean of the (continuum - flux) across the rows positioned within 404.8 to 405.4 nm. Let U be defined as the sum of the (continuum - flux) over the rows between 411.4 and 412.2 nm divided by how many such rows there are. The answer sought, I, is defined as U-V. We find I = 0.81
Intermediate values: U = 0.11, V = -0.7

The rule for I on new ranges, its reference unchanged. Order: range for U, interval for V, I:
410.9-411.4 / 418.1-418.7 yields -0.42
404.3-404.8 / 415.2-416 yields -1.04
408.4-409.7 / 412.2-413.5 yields 0.05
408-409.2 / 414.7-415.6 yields 0.12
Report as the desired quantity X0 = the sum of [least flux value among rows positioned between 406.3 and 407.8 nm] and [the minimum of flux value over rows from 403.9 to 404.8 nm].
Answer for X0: 27.9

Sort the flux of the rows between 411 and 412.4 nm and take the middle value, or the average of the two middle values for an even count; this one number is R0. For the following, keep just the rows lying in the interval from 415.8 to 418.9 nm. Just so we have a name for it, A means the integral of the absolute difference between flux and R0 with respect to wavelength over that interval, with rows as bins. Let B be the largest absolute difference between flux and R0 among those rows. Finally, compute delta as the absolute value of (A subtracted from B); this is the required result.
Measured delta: 0.01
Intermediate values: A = 0.48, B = 0.490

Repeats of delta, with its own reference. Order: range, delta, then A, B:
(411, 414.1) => 0.01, 0.47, 0.460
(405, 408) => 0.35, 1.30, 0.950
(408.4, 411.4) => 0.21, 0.67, 0.460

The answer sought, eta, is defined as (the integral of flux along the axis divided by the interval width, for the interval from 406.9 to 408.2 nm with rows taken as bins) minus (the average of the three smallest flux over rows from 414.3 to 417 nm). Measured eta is 0.5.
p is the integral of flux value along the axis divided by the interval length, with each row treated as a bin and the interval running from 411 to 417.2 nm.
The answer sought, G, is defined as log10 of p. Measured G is 1.13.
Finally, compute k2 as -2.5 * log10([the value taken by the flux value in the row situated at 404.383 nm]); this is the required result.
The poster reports -2.90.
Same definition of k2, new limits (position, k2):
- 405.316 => -2.87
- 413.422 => -2.84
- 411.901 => -2.83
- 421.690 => -2.82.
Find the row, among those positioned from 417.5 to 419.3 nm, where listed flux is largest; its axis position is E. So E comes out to 417.824 nm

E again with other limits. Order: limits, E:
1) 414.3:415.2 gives 415.139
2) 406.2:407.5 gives 406.250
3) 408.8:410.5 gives 409.254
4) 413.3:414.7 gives 413.993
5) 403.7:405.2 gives 404.011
